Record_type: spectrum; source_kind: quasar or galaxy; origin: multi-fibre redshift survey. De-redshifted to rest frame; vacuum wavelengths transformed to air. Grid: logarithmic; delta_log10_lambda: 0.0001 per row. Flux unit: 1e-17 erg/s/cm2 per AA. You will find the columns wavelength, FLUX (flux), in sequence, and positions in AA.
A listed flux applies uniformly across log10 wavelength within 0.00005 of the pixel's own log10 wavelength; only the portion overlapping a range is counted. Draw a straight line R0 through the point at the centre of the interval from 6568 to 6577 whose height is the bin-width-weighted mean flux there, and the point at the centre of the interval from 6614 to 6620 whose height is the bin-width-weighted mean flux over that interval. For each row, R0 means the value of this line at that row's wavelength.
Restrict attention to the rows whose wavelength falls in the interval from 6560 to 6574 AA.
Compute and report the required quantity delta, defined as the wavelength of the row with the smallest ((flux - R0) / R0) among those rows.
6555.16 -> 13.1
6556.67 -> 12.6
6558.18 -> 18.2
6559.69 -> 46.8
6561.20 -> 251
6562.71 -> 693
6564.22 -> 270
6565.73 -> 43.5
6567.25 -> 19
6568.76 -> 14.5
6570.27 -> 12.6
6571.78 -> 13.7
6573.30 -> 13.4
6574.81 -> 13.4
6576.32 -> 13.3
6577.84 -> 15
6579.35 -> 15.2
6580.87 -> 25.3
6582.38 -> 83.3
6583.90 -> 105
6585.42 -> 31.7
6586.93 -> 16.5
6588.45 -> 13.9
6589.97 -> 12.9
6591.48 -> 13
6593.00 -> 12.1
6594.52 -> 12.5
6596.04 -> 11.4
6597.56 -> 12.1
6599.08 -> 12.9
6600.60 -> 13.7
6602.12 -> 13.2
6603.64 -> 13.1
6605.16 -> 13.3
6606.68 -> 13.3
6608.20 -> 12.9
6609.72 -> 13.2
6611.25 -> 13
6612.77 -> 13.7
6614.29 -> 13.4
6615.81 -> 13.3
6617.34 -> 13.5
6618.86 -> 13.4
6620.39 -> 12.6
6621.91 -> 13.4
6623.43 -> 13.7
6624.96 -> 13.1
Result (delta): 6570.27 AA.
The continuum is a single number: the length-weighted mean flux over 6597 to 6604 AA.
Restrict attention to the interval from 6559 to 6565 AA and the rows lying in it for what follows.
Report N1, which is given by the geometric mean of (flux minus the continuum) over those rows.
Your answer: 194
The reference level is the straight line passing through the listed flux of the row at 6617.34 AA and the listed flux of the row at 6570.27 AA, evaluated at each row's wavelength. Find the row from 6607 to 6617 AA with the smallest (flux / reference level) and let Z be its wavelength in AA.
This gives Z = 6608.20 AA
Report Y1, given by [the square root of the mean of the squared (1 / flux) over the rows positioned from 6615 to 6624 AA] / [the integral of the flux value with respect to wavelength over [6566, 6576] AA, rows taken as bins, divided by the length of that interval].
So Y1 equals 0.0048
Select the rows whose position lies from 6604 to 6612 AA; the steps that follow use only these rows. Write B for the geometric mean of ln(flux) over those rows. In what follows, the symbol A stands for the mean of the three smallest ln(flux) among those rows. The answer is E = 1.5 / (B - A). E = 185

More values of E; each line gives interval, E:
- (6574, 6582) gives 12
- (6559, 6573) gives 1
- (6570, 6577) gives 111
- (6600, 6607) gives 168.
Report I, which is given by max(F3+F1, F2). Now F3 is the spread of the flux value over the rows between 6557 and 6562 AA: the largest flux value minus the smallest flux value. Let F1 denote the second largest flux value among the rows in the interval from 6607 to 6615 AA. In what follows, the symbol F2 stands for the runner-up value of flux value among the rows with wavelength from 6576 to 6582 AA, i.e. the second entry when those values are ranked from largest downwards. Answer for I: 246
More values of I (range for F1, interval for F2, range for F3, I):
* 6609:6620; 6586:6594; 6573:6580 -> 15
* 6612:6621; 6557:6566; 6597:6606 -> 270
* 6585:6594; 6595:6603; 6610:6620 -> 17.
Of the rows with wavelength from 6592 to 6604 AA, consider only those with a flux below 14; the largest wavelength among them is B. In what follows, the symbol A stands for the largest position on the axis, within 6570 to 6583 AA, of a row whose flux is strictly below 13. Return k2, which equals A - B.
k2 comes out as -33.4 AA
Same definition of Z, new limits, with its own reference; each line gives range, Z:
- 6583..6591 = 6589.97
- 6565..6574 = 6570.27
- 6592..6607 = 6596.04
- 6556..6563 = 6556.67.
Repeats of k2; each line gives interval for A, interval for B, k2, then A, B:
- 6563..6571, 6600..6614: -42.5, 6570.27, 6612.77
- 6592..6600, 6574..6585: 22.8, 6599.08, 6576.32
